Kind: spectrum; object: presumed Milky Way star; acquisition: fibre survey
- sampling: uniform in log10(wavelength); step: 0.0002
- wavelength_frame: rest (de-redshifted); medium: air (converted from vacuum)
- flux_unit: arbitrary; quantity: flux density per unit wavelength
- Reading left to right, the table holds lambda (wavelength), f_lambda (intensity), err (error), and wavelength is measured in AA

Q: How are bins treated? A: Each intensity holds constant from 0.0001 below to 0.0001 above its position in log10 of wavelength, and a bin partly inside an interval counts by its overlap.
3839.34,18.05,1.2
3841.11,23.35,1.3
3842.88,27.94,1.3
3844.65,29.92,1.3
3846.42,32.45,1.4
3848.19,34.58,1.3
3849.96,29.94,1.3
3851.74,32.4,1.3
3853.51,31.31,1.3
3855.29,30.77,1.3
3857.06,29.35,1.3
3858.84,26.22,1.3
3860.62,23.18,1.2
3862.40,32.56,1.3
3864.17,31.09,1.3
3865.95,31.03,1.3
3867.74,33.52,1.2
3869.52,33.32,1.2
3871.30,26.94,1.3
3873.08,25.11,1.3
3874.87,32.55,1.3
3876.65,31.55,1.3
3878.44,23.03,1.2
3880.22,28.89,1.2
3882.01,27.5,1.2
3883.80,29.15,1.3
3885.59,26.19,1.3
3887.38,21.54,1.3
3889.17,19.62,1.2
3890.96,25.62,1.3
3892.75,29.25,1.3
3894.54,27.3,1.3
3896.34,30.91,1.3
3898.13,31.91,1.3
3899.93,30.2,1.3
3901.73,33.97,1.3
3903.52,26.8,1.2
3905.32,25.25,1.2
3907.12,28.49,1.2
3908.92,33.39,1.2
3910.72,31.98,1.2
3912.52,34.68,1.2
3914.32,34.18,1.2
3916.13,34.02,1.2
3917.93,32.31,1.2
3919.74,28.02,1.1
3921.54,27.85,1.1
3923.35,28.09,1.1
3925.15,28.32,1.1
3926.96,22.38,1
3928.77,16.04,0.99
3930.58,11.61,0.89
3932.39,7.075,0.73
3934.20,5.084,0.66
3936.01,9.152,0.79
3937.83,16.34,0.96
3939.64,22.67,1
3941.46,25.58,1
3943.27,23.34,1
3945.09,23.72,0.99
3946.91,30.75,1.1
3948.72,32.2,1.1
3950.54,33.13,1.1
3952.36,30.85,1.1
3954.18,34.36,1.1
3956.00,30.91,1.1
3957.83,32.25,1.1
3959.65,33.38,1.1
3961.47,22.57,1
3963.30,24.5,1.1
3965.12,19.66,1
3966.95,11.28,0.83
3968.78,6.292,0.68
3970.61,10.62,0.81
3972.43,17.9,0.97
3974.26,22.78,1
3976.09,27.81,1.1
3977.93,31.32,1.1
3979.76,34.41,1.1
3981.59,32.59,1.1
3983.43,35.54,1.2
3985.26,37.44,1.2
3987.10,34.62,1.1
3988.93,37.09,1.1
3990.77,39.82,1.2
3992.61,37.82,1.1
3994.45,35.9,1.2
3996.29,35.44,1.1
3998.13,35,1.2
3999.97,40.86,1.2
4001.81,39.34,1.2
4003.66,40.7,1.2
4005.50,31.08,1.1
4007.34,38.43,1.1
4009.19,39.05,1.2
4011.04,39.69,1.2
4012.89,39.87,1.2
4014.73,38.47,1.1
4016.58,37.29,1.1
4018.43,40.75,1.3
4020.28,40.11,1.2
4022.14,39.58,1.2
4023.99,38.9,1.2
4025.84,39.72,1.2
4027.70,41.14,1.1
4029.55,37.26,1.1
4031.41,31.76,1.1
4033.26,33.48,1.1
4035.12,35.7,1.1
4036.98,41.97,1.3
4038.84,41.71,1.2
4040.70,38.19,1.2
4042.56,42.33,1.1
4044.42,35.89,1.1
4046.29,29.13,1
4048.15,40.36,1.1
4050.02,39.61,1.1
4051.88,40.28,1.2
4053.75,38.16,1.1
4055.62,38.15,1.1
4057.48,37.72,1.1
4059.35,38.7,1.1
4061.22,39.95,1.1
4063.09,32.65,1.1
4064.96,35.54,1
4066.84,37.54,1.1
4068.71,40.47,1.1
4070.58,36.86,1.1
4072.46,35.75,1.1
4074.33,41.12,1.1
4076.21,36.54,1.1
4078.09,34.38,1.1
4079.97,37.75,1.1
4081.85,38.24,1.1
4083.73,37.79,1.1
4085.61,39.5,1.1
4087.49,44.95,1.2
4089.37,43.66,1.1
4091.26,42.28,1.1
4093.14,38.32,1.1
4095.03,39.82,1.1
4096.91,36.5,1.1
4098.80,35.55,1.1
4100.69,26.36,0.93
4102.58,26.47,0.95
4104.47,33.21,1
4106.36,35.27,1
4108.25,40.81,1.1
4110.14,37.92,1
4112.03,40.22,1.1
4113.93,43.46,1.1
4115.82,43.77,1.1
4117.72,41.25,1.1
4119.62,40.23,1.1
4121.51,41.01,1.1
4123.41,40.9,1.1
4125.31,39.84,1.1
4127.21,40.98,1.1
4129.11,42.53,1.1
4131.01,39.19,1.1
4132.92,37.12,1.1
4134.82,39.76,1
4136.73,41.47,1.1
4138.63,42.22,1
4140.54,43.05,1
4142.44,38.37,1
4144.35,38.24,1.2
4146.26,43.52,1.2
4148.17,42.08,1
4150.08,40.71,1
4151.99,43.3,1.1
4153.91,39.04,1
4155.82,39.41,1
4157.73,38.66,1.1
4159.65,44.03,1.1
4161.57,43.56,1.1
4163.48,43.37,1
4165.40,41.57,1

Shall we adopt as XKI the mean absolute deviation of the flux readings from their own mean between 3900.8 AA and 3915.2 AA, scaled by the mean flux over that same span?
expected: 0.102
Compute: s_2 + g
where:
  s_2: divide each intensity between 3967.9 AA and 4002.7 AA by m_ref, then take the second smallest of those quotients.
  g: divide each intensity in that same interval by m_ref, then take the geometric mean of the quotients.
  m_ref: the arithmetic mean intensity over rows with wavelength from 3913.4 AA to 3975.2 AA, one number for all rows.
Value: 1.69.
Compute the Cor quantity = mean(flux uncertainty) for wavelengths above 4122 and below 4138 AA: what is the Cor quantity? 1.09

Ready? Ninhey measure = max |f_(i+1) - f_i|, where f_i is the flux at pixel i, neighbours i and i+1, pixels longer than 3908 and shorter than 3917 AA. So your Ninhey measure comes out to 3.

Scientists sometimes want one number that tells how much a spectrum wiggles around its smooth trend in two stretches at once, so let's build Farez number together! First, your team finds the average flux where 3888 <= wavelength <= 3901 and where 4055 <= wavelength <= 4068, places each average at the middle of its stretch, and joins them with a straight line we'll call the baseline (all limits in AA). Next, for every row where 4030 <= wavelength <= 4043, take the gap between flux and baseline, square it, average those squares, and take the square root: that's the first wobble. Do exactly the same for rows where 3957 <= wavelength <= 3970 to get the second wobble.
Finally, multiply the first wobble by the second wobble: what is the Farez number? 61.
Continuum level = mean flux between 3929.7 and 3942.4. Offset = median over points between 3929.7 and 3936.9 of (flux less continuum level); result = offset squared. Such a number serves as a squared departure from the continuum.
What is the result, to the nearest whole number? 34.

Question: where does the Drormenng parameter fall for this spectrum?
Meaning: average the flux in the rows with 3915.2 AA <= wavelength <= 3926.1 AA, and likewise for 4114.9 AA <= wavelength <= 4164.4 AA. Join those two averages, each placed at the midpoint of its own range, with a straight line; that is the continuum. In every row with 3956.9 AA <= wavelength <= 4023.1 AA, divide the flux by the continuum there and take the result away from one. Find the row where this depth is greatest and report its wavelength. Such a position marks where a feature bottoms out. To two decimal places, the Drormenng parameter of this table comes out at 3968.78 AA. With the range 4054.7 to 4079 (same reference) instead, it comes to 4063.09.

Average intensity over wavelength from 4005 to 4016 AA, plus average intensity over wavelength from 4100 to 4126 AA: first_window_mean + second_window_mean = 76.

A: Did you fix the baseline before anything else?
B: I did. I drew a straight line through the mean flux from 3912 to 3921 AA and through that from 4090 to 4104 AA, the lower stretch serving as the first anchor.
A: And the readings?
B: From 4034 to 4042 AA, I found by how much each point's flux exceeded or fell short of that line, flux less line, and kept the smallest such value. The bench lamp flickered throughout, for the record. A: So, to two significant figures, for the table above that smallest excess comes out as 1.5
